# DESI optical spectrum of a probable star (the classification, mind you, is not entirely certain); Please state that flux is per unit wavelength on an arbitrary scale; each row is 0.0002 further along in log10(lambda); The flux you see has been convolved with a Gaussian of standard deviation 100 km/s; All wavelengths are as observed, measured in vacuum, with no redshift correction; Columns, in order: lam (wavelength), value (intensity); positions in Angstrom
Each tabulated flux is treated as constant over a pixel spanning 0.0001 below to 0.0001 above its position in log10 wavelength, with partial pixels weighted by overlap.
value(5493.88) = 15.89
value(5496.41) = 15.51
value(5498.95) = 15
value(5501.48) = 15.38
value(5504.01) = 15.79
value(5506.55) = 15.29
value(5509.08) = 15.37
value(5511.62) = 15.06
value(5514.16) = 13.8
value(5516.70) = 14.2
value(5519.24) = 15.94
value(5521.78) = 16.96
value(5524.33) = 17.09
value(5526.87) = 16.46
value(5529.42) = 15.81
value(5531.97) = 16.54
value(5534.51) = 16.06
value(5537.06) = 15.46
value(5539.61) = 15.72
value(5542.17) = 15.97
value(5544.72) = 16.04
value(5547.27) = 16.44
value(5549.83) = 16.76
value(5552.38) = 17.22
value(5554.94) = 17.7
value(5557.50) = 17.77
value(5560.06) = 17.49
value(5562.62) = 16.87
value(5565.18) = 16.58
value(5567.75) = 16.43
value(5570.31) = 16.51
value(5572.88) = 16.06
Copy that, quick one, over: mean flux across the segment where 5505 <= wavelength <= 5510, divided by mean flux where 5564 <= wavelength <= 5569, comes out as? 0.93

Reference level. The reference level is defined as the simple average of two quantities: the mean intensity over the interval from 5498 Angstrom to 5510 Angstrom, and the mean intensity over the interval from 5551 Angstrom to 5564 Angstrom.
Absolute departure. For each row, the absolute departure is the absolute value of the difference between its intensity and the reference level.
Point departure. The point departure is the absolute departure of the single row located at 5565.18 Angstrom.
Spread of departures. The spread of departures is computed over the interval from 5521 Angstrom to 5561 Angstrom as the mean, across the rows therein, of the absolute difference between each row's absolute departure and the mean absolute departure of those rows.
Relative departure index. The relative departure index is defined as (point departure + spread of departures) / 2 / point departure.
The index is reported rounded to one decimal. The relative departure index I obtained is 1.4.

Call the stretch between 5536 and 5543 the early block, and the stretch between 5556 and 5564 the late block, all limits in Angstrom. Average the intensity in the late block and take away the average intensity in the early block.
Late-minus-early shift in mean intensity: 1.7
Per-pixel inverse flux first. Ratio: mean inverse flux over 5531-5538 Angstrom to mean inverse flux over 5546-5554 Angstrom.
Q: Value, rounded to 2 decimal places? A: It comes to 1.05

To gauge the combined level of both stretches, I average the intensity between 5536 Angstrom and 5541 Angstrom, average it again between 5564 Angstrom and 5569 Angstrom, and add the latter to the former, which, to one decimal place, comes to 32.1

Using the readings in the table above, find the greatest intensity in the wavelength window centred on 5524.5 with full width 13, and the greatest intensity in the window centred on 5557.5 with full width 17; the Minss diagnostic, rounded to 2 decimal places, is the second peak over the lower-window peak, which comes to 1.04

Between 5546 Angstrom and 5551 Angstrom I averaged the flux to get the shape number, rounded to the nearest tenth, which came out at 16.6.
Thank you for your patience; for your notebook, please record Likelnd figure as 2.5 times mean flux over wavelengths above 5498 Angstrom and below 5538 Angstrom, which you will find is 39.1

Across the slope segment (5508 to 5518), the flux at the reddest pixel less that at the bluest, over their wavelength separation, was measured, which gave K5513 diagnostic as -0.15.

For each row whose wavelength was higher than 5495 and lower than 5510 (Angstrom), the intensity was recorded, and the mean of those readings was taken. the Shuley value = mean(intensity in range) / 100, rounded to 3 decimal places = 0.154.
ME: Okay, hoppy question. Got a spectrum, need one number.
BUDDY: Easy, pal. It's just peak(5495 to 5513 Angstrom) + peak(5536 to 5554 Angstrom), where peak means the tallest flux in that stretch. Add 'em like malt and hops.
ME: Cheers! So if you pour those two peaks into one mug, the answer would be 33.0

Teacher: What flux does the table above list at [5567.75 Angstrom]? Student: 16.43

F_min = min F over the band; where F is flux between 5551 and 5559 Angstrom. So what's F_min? 17.22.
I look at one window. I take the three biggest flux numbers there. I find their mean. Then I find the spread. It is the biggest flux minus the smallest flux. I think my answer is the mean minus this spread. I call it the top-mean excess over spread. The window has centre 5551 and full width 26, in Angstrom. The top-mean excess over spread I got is 15.6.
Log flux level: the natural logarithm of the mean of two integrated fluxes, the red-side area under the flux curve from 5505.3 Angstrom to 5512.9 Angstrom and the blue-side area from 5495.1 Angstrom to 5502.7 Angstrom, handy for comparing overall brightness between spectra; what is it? 4.754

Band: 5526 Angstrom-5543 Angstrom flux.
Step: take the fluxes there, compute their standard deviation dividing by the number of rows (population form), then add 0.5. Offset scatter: 0.86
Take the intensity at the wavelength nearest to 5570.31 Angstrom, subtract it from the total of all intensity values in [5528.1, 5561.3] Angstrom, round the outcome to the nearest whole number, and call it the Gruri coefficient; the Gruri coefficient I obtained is 198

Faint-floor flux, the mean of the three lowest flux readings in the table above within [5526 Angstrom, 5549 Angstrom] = 15.7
